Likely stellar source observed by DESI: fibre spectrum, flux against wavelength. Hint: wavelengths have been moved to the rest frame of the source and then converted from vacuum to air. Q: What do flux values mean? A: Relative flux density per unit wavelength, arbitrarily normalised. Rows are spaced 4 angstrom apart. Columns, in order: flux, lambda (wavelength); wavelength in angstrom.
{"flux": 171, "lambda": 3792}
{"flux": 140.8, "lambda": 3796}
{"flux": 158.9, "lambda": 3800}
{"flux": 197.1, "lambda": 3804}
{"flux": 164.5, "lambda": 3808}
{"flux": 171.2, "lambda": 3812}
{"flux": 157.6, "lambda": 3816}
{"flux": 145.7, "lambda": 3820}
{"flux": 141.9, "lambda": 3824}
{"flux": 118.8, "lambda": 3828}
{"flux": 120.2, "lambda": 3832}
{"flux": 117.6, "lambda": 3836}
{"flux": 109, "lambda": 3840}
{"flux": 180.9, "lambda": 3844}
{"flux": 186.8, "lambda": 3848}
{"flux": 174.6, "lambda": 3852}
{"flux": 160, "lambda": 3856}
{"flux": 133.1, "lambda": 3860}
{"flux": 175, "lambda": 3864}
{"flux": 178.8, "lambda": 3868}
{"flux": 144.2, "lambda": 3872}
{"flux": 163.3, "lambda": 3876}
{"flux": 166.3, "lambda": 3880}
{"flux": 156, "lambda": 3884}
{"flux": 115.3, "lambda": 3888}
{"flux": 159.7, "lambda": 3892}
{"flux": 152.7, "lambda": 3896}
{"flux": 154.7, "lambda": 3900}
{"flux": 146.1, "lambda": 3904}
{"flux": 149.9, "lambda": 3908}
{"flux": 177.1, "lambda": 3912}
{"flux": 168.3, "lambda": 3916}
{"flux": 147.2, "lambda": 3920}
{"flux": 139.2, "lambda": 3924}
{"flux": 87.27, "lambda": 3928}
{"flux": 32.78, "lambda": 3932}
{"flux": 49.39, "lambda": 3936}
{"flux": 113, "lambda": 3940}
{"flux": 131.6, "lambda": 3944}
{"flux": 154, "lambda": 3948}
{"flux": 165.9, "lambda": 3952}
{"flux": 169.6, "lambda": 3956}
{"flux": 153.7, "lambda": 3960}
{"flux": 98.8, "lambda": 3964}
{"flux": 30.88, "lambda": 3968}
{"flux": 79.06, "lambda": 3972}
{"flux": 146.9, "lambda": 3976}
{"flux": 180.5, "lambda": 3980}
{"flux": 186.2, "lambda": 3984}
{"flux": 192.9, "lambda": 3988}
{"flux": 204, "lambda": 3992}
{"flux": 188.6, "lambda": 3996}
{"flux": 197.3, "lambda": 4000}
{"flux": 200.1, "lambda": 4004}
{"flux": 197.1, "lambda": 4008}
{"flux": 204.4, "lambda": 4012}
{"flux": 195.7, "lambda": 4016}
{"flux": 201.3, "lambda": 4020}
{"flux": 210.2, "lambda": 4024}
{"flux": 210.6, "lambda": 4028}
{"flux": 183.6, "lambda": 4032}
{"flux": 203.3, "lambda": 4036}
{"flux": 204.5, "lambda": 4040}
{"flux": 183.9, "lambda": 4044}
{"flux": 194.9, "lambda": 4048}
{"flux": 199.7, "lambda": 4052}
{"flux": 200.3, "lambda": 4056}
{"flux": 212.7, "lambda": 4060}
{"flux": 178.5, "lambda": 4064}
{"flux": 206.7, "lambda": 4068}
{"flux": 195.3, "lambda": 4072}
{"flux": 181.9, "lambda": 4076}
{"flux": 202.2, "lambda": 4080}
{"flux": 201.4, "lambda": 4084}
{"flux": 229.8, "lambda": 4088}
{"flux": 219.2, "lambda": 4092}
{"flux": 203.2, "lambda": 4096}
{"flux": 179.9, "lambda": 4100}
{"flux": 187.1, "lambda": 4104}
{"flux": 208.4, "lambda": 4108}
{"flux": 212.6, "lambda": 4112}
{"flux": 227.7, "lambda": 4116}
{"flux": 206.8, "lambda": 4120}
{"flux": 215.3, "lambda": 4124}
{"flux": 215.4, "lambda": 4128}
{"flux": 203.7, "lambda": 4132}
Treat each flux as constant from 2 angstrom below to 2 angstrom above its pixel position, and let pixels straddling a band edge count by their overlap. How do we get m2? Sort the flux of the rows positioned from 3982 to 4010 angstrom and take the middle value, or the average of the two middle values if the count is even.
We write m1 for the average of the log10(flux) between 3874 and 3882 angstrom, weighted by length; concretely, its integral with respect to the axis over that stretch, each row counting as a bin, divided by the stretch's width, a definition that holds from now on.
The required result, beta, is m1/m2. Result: 0.0112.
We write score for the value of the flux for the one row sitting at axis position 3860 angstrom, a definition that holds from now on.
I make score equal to 133.1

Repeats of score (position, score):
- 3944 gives 131.6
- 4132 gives 203.7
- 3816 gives 157.6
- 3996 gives 188.6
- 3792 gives 171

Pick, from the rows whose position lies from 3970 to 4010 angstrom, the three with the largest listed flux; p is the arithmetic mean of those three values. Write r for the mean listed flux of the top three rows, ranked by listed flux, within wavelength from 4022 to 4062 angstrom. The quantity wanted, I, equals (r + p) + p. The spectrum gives 612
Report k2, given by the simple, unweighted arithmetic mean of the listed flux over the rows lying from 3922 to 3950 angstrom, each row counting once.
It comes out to 101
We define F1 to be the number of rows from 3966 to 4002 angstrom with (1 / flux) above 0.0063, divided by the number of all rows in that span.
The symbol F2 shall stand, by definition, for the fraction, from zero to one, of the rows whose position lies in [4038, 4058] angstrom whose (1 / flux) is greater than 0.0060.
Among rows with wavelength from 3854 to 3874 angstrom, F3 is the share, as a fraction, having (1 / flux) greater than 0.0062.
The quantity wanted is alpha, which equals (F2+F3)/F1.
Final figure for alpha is 1.8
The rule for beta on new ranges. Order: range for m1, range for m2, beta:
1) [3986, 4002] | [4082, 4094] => 0.0105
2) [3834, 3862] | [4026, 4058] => 0.0109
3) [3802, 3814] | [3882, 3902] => 0.0145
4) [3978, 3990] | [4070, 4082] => 0.0116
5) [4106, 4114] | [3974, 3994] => 0.0125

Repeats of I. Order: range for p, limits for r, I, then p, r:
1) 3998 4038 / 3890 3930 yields 585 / 208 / 168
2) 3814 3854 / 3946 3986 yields 540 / 181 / 179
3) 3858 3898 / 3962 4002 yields 545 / 173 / 198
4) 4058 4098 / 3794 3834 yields 619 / 221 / 178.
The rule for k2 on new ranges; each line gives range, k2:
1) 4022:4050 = 199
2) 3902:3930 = 145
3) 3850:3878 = 161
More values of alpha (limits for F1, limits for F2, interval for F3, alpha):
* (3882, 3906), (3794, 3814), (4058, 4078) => 0.7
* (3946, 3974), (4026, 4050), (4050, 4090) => 0.0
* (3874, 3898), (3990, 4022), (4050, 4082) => 0.0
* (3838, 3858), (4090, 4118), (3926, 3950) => 5.0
